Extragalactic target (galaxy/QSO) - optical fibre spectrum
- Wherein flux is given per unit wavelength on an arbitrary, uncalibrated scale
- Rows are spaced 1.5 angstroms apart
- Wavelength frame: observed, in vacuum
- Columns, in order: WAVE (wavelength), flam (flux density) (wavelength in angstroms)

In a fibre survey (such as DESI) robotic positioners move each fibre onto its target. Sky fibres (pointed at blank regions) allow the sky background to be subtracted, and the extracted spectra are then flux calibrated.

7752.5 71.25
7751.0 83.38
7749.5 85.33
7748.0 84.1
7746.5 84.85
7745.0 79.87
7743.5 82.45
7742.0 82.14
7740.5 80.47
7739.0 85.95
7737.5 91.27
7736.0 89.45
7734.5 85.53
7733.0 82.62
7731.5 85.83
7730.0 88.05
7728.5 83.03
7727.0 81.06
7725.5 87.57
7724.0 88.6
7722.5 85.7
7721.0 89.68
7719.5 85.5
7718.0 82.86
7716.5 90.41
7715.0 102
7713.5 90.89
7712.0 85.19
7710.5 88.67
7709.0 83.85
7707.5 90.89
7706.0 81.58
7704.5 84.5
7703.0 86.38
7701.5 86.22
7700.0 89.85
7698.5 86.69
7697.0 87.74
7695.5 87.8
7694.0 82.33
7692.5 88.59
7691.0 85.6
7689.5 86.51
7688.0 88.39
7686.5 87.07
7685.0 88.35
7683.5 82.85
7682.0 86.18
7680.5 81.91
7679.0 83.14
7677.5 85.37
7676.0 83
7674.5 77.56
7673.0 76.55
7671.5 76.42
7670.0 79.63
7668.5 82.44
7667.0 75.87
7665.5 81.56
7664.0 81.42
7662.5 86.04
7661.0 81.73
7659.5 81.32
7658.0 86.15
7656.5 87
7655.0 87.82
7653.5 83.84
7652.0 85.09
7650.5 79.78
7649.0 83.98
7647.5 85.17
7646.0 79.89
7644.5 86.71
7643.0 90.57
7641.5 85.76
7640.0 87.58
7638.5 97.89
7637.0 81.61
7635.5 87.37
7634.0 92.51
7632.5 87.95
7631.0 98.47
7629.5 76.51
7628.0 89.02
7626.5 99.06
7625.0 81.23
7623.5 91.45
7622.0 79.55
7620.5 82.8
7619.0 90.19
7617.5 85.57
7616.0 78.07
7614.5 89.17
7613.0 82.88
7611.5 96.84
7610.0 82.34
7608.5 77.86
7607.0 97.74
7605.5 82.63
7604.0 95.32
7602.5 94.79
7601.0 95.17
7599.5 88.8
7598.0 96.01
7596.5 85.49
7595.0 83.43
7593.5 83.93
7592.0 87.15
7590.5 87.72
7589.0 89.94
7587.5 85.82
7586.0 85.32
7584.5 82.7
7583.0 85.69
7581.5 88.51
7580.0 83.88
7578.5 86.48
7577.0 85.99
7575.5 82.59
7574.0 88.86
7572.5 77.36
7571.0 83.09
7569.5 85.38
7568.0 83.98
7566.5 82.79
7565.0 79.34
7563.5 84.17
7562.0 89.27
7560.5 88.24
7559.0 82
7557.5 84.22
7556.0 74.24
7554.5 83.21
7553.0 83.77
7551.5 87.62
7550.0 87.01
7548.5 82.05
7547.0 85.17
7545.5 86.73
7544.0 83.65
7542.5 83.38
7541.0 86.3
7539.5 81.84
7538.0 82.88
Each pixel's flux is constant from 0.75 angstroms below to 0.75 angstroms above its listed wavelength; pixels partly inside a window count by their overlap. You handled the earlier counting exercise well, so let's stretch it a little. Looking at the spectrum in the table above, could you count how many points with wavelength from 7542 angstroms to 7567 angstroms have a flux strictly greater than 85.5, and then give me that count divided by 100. 0.050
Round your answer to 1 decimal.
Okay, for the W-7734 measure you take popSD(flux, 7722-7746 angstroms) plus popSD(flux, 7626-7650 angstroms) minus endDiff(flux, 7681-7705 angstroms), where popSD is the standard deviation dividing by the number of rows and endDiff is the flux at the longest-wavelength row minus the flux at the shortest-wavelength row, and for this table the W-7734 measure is 11.3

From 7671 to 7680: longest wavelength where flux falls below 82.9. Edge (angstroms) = 7674.5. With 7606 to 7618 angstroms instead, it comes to 7616.0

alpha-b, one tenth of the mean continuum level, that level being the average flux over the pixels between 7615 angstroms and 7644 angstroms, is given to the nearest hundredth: 8.75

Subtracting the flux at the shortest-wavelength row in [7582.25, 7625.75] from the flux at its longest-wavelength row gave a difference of -4.5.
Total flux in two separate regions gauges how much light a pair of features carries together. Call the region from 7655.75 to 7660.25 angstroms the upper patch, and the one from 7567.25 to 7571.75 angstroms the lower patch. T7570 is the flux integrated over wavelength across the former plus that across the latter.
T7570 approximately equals 760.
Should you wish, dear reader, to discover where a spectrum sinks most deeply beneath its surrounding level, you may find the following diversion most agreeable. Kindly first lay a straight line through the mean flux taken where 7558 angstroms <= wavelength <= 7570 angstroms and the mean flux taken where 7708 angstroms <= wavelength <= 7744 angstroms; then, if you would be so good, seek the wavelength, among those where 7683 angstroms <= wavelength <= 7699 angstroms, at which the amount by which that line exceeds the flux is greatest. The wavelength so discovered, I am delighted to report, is 7694.0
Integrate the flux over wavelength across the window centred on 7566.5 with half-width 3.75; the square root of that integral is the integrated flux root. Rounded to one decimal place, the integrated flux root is 25.0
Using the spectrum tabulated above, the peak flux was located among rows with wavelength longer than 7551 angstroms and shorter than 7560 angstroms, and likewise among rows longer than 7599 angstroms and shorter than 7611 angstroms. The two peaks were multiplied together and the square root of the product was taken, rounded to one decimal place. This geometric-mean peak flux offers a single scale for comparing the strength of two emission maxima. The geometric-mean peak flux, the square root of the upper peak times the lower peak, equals 92.5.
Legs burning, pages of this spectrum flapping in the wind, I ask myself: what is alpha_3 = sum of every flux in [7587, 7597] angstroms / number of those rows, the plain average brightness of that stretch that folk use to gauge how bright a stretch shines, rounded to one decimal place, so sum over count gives 86.2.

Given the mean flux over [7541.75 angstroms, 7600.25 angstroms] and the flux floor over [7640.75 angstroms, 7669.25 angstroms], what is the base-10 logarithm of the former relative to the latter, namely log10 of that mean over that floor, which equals 0.049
